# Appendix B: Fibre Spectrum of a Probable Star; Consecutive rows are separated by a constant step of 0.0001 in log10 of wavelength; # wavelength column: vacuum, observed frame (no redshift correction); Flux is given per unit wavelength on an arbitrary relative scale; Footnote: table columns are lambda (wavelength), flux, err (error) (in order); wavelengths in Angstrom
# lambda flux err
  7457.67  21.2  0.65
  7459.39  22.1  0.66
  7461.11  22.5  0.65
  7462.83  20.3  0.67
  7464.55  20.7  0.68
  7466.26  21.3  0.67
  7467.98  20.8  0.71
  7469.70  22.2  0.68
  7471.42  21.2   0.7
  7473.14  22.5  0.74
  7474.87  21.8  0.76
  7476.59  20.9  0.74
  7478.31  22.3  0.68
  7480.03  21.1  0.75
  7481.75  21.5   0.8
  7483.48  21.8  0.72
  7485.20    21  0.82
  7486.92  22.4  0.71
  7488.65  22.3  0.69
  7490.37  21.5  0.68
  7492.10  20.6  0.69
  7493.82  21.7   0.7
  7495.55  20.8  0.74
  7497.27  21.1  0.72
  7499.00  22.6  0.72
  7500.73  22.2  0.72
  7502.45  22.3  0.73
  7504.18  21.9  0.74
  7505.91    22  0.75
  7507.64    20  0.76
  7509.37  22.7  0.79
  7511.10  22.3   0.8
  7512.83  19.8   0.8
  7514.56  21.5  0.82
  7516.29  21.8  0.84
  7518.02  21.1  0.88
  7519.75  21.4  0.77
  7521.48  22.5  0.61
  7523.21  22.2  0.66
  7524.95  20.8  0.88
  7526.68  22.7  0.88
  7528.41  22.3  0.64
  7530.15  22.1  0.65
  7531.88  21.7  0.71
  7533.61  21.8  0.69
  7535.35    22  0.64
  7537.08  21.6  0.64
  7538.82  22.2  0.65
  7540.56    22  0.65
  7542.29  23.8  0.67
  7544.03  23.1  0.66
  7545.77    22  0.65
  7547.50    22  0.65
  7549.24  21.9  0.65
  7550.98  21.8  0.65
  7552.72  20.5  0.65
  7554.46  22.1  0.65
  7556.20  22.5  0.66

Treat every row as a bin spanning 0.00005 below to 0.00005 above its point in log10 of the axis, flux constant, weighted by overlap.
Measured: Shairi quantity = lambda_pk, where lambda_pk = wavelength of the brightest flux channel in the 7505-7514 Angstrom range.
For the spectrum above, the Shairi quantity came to 7509.37 Angstrom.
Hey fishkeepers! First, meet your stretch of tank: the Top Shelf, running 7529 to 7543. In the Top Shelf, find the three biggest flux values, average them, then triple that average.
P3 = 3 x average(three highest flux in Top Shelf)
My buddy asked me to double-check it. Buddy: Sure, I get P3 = 68.1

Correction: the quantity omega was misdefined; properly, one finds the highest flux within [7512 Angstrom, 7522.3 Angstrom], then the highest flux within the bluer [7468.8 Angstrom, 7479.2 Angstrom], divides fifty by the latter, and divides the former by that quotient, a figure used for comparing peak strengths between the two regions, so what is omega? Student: 10.1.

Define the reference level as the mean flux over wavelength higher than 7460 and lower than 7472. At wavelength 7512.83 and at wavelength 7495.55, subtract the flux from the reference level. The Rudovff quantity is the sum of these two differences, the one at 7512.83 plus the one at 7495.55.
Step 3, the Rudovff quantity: 2.0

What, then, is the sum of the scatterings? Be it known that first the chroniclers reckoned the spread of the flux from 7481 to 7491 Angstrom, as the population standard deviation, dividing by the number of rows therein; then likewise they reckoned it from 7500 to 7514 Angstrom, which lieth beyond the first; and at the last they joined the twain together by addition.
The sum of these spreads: 1.52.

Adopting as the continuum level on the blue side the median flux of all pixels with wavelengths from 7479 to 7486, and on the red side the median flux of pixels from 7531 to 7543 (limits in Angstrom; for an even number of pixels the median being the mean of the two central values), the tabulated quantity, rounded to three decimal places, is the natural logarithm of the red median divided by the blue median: 0.032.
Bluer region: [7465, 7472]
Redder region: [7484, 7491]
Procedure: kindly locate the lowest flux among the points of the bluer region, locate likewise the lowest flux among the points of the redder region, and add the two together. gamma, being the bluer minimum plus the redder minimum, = 41.8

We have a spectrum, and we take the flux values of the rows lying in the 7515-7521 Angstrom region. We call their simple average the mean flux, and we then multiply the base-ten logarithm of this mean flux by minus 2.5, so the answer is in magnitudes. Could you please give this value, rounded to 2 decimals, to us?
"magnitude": -3.33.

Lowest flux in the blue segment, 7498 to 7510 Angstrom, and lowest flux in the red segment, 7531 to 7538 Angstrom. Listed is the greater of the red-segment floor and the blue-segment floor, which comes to 21.6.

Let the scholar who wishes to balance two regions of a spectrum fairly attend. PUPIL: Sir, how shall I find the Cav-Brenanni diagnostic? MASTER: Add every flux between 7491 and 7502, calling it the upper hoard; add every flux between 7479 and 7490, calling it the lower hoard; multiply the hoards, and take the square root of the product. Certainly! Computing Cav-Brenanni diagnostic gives 129.5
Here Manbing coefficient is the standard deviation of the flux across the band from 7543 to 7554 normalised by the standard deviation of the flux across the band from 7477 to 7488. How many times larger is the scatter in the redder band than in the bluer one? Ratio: 1.40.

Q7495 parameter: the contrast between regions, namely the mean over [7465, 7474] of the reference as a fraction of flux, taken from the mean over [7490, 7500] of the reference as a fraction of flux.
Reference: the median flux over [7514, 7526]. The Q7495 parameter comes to 0.01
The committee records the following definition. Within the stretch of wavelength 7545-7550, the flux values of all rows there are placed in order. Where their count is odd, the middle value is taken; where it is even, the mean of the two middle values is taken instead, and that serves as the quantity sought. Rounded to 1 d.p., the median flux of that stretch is 22.0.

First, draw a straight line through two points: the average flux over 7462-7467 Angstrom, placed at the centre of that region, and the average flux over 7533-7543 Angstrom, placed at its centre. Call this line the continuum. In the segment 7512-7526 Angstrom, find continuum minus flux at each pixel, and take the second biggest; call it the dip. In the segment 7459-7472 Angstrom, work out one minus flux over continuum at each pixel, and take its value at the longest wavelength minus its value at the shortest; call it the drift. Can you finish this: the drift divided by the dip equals 0.05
